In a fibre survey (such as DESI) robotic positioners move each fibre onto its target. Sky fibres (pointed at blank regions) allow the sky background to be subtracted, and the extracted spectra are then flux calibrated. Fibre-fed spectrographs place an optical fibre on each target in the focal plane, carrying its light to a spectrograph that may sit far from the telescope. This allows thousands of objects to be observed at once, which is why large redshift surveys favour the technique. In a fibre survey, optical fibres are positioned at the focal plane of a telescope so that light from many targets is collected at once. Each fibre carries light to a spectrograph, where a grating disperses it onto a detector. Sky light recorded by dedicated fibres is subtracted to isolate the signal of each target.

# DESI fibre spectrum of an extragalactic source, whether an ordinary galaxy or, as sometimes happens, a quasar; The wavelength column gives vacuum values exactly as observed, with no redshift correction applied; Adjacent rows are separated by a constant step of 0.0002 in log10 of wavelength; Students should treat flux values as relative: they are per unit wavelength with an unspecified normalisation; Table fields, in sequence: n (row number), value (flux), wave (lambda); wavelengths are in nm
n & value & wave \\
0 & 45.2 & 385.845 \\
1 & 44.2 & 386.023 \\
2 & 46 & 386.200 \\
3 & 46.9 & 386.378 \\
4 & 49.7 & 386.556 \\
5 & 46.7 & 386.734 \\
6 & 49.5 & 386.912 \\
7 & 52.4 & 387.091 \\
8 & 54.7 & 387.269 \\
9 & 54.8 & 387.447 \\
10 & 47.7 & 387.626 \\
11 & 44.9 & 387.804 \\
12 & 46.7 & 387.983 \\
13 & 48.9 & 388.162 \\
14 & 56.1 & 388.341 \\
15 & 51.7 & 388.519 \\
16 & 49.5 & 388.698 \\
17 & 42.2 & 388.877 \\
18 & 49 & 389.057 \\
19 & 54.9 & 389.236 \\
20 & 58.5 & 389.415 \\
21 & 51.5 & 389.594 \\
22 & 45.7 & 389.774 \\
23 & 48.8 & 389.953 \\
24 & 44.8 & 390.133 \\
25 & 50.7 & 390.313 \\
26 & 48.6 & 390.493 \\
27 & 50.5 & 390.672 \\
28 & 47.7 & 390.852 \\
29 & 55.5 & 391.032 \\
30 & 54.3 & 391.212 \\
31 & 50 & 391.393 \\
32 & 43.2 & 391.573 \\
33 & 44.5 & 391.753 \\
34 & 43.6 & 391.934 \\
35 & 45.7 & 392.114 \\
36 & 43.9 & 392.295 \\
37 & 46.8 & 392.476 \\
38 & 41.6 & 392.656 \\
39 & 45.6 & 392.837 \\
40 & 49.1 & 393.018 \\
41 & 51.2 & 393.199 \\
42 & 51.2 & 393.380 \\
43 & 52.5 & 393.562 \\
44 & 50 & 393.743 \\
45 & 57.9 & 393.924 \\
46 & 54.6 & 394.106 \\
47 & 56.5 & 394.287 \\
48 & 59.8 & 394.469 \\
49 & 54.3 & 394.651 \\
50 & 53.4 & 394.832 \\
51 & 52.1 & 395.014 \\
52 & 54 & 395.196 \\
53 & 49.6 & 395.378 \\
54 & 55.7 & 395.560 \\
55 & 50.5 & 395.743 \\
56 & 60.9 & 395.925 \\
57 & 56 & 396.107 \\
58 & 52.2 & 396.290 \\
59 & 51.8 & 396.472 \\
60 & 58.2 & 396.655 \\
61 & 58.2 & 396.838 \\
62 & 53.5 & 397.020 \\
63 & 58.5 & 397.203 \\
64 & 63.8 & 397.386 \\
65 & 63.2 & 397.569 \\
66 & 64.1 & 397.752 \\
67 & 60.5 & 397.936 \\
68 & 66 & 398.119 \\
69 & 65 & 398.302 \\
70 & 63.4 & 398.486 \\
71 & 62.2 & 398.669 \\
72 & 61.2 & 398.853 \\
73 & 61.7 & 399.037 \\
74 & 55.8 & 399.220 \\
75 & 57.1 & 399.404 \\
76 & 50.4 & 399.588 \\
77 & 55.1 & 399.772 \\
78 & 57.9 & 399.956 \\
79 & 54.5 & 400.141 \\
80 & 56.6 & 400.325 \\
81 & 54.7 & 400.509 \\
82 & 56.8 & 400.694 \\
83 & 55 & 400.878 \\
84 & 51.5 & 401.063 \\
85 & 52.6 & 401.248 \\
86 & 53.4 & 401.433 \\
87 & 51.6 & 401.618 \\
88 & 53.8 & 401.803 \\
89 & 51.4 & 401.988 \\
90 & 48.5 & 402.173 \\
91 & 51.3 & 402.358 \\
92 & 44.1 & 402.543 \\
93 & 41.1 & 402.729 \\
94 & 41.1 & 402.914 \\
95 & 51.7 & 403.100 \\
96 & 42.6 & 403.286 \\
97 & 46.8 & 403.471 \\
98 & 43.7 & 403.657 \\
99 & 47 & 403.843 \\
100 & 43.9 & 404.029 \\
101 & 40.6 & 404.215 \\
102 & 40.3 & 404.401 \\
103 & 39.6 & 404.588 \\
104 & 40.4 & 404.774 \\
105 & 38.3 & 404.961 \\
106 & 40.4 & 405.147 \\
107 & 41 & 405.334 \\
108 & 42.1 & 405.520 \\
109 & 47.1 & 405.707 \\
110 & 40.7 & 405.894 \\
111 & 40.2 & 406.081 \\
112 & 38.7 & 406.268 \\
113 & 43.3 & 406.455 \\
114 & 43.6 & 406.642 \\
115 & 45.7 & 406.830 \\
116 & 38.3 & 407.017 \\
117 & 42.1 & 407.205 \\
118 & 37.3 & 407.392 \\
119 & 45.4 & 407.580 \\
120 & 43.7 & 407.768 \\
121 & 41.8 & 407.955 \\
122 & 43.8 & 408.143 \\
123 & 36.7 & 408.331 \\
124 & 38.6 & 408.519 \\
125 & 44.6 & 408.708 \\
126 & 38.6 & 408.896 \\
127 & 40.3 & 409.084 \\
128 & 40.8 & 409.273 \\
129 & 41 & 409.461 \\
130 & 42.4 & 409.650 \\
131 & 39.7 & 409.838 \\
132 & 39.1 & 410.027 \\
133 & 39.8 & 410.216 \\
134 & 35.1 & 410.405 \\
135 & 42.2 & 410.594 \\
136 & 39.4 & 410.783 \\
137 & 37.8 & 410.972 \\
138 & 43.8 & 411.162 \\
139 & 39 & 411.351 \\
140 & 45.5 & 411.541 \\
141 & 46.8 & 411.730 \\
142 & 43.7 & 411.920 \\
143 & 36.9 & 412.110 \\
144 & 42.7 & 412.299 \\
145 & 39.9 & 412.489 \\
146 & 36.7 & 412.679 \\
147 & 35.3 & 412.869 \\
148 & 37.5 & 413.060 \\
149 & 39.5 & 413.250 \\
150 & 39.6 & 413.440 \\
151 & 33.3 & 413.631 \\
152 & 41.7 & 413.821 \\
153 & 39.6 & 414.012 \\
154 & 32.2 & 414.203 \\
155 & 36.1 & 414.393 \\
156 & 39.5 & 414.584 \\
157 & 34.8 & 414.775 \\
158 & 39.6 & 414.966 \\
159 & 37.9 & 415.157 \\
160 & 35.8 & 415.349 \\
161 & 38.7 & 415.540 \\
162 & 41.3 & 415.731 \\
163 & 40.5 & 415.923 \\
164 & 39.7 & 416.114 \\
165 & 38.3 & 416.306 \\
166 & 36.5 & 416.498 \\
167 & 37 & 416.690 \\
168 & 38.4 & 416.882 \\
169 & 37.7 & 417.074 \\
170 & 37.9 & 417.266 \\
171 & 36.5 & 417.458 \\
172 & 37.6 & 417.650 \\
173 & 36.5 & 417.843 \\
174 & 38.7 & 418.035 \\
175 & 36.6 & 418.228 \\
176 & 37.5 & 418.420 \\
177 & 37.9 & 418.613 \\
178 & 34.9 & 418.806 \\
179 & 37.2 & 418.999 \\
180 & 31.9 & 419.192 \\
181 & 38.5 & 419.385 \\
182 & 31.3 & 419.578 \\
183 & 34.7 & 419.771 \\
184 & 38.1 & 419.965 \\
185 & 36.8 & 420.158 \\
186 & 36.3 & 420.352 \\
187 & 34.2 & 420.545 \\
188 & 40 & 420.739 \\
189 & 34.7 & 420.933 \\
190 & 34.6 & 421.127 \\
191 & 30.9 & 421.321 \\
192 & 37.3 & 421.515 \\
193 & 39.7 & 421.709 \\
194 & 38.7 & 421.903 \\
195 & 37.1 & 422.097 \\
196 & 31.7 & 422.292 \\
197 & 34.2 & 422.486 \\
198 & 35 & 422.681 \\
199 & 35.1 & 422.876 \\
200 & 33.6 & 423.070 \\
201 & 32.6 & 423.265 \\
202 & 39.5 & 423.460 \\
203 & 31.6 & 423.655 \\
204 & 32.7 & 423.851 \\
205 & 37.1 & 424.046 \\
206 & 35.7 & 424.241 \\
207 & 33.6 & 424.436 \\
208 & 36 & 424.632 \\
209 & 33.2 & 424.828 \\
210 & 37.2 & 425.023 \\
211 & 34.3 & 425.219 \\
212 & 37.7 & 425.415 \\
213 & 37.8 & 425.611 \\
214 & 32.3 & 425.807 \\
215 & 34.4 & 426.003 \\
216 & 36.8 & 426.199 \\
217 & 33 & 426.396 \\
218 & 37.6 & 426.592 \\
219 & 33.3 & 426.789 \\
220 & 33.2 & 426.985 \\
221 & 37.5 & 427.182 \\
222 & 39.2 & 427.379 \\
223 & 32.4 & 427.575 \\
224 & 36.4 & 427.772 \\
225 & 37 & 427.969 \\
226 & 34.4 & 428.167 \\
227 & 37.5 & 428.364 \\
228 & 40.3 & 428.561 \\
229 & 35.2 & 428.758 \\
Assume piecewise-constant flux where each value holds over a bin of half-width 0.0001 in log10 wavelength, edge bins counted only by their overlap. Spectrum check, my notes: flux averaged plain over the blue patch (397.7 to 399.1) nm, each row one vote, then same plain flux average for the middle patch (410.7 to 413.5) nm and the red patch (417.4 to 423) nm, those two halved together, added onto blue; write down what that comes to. 101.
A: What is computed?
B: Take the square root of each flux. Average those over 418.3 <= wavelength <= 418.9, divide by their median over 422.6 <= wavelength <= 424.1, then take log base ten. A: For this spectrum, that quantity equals 0.015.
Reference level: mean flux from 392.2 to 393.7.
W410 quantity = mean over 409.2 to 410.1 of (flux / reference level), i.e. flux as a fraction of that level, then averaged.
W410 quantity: 0.85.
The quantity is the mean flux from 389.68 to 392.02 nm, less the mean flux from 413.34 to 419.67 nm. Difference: 11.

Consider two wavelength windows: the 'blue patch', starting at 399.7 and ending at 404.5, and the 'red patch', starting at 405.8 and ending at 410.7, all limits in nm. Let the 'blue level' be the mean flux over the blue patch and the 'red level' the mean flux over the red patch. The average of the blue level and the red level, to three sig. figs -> 45.2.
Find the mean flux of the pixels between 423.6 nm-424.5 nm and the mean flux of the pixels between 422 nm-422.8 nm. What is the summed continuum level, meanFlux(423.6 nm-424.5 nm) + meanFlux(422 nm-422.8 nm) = 69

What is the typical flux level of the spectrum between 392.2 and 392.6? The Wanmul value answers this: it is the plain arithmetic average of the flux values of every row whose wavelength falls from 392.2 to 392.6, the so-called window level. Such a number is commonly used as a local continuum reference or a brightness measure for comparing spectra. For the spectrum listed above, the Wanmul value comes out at 45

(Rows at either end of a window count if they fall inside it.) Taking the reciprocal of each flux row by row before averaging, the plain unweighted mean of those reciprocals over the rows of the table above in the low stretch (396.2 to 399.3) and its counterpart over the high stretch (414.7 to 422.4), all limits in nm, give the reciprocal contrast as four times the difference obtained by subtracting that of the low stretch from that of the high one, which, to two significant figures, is 0.042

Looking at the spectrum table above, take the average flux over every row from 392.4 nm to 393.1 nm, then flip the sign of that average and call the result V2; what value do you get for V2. -46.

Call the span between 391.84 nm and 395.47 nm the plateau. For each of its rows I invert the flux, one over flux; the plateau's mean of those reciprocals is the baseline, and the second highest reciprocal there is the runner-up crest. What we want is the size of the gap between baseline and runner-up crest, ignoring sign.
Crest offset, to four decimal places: 0.0030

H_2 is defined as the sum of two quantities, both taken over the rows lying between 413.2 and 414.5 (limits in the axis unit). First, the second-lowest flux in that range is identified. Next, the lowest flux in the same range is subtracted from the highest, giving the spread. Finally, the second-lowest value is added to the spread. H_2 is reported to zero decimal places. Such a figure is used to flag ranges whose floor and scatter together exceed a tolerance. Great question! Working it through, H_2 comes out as 43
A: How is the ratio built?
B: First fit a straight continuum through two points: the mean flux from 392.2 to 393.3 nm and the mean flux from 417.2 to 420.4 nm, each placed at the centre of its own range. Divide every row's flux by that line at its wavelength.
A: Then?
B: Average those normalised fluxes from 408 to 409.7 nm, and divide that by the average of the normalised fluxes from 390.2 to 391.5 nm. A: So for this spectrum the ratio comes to 0.94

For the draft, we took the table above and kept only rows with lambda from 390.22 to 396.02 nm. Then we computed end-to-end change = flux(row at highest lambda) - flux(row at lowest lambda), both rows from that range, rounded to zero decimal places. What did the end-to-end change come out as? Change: 10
